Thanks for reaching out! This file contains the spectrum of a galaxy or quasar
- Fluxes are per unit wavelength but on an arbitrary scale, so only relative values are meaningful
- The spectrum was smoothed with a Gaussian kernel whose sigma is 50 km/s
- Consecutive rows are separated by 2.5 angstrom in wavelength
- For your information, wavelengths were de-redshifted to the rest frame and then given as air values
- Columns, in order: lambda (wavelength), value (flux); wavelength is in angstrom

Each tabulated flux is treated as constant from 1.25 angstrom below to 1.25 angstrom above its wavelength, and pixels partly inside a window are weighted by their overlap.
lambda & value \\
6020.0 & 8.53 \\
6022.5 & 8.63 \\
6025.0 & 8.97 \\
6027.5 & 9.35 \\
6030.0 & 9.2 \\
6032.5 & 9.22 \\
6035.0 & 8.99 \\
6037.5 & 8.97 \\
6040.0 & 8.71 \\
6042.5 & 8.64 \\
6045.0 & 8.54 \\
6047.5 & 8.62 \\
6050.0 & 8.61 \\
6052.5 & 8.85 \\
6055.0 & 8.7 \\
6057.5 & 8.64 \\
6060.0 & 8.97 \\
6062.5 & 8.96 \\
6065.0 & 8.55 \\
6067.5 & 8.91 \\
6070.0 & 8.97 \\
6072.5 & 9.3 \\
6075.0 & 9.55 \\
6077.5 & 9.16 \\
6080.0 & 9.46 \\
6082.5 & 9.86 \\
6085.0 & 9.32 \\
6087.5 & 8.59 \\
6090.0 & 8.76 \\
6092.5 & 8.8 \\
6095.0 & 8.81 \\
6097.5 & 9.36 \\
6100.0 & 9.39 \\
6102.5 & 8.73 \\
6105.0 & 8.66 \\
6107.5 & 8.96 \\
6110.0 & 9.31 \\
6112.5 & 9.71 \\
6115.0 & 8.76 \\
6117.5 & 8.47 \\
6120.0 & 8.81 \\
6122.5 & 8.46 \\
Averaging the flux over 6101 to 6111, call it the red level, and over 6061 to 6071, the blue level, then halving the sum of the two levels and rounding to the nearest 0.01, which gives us 8.88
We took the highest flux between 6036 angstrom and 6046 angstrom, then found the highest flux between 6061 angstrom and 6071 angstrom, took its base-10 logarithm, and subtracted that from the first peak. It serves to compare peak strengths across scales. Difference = 8.02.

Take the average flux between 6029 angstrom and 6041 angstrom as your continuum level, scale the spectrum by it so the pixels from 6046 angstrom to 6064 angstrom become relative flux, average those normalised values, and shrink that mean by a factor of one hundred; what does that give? 0.0097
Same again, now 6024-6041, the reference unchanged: 0.0100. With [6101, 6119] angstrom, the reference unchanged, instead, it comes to 0.0099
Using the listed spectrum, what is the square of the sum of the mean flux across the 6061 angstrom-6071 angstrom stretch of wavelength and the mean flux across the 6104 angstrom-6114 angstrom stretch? 324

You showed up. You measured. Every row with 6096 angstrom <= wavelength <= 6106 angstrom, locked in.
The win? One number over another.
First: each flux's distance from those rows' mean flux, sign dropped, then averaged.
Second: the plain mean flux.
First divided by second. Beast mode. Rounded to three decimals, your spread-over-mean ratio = 0.038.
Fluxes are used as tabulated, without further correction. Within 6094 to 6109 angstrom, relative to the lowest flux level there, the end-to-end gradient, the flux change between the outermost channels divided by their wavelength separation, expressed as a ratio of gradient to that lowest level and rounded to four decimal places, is 0.0014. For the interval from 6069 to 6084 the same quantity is 0.0079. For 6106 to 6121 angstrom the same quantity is -0.0014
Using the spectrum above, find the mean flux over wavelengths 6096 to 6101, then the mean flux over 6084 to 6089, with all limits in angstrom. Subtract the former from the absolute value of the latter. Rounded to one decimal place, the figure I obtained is -0.4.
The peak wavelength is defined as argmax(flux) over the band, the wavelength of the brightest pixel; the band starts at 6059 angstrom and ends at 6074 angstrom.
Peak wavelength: 6072.5 angstrom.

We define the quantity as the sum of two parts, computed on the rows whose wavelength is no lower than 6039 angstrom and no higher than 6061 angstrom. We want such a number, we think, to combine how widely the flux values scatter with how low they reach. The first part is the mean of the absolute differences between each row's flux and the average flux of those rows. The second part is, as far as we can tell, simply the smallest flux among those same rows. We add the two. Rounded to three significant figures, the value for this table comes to 8.64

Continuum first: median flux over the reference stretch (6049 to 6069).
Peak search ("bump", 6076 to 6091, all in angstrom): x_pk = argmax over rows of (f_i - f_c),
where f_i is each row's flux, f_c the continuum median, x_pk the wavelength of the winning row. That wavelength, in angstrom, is 6082.5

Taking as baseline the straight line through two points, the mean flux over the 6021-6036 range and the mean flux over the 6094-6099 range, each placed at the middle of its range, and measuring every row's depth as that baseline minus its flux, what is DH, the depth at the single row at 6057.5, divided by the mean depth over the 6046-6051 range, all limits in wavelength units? 1.0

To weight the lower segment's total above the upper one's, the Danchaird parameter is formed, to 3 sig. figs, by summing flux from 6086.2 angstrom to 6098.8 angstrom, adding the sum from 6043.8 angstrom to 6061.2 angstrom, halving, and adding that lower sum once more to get 114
